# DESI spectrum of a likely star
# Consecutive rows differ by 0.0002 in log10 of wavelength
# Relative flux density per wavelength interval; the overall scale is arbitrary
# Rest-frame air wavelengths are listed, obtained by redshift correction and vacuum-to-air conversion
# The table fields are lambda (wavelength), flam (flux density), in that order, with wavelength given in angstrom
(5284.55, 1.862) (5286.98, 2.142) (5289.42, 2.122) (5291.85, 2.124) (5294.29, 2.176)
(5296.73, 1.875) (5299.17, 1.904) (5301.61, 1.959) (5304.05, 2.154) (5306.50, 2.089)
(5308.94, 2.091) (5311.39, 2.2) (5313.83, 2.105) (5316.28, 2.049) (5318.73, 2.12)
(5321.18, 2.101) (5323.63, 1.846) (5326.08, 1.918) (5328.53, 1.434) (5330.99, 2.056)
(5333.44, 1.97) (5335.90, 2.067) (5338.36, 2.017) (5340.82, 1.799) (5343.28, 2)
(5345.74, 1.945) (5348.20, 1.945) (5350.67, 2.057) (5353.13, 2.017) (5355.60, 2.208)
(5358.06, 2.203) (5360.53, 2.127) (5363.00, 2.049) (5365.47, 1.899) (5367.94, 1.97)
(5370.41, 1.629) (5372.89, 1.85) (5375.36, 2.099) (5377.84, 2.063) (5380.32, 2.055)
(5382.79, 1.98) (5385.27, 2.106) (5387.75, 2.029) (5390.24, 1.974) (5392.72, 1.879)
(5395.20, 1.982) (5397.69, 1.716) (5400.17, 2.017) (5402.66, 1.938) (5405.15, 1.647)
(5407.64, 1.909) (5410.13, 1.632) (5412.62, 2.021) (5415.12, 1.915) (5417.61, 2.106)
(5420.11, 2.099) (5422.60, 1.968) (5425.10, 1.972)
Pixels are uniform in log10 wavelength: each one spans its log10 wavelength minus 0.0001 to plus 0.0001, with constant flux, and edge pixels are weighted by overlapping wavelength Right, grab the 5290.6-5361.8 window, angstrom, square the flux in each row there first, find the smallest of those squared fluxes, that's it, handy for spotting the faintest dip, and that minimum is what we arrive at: 2.1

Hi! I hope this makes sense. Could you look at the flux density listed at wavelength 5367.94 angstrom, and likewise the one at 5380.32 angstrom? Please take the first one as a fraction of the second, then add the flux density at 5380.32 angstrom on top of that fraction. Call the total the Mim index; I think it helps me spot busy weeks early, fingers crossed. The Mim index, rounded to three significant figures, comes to 3.01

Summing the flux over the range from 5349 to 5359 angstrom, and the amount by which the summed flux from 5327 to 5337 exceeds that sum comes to -1.0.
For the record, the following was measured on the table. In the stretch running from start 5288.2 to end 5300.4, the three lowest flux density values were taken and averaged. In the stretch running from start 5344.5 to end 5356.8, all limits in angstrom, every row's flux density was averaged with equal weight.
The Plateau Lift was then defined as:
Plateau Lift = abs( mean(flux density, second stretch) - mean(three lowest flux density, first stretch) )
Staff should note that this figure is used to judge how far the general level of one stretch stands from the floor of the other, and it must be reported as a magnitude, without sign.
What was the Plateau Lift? 0.067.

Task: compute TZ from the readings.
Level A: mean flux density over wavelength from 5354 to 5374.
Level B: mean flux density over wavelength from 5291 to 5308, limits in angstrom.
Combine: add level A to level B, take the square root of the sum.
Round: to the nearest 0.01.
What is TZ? 2.01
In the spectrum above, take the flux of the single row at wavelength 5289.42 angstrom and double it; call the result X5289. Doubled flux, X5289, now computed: 4.24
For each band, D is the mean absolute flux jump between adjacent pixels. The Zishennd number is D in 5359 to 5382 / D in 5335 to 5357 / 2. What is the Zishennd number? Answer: 0.67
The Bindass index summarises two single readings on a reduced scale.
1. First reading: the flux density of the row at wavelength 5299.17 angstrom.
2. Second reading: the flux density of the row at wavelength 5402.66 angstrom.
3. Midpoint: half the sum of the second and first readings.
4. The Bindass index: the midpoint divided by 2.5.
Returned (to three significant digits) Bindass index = 0.768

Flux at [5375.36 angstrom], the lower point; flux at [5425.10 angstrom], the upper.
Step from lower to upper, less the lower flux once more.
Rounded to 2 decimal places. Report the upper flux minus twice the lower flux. -2.23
